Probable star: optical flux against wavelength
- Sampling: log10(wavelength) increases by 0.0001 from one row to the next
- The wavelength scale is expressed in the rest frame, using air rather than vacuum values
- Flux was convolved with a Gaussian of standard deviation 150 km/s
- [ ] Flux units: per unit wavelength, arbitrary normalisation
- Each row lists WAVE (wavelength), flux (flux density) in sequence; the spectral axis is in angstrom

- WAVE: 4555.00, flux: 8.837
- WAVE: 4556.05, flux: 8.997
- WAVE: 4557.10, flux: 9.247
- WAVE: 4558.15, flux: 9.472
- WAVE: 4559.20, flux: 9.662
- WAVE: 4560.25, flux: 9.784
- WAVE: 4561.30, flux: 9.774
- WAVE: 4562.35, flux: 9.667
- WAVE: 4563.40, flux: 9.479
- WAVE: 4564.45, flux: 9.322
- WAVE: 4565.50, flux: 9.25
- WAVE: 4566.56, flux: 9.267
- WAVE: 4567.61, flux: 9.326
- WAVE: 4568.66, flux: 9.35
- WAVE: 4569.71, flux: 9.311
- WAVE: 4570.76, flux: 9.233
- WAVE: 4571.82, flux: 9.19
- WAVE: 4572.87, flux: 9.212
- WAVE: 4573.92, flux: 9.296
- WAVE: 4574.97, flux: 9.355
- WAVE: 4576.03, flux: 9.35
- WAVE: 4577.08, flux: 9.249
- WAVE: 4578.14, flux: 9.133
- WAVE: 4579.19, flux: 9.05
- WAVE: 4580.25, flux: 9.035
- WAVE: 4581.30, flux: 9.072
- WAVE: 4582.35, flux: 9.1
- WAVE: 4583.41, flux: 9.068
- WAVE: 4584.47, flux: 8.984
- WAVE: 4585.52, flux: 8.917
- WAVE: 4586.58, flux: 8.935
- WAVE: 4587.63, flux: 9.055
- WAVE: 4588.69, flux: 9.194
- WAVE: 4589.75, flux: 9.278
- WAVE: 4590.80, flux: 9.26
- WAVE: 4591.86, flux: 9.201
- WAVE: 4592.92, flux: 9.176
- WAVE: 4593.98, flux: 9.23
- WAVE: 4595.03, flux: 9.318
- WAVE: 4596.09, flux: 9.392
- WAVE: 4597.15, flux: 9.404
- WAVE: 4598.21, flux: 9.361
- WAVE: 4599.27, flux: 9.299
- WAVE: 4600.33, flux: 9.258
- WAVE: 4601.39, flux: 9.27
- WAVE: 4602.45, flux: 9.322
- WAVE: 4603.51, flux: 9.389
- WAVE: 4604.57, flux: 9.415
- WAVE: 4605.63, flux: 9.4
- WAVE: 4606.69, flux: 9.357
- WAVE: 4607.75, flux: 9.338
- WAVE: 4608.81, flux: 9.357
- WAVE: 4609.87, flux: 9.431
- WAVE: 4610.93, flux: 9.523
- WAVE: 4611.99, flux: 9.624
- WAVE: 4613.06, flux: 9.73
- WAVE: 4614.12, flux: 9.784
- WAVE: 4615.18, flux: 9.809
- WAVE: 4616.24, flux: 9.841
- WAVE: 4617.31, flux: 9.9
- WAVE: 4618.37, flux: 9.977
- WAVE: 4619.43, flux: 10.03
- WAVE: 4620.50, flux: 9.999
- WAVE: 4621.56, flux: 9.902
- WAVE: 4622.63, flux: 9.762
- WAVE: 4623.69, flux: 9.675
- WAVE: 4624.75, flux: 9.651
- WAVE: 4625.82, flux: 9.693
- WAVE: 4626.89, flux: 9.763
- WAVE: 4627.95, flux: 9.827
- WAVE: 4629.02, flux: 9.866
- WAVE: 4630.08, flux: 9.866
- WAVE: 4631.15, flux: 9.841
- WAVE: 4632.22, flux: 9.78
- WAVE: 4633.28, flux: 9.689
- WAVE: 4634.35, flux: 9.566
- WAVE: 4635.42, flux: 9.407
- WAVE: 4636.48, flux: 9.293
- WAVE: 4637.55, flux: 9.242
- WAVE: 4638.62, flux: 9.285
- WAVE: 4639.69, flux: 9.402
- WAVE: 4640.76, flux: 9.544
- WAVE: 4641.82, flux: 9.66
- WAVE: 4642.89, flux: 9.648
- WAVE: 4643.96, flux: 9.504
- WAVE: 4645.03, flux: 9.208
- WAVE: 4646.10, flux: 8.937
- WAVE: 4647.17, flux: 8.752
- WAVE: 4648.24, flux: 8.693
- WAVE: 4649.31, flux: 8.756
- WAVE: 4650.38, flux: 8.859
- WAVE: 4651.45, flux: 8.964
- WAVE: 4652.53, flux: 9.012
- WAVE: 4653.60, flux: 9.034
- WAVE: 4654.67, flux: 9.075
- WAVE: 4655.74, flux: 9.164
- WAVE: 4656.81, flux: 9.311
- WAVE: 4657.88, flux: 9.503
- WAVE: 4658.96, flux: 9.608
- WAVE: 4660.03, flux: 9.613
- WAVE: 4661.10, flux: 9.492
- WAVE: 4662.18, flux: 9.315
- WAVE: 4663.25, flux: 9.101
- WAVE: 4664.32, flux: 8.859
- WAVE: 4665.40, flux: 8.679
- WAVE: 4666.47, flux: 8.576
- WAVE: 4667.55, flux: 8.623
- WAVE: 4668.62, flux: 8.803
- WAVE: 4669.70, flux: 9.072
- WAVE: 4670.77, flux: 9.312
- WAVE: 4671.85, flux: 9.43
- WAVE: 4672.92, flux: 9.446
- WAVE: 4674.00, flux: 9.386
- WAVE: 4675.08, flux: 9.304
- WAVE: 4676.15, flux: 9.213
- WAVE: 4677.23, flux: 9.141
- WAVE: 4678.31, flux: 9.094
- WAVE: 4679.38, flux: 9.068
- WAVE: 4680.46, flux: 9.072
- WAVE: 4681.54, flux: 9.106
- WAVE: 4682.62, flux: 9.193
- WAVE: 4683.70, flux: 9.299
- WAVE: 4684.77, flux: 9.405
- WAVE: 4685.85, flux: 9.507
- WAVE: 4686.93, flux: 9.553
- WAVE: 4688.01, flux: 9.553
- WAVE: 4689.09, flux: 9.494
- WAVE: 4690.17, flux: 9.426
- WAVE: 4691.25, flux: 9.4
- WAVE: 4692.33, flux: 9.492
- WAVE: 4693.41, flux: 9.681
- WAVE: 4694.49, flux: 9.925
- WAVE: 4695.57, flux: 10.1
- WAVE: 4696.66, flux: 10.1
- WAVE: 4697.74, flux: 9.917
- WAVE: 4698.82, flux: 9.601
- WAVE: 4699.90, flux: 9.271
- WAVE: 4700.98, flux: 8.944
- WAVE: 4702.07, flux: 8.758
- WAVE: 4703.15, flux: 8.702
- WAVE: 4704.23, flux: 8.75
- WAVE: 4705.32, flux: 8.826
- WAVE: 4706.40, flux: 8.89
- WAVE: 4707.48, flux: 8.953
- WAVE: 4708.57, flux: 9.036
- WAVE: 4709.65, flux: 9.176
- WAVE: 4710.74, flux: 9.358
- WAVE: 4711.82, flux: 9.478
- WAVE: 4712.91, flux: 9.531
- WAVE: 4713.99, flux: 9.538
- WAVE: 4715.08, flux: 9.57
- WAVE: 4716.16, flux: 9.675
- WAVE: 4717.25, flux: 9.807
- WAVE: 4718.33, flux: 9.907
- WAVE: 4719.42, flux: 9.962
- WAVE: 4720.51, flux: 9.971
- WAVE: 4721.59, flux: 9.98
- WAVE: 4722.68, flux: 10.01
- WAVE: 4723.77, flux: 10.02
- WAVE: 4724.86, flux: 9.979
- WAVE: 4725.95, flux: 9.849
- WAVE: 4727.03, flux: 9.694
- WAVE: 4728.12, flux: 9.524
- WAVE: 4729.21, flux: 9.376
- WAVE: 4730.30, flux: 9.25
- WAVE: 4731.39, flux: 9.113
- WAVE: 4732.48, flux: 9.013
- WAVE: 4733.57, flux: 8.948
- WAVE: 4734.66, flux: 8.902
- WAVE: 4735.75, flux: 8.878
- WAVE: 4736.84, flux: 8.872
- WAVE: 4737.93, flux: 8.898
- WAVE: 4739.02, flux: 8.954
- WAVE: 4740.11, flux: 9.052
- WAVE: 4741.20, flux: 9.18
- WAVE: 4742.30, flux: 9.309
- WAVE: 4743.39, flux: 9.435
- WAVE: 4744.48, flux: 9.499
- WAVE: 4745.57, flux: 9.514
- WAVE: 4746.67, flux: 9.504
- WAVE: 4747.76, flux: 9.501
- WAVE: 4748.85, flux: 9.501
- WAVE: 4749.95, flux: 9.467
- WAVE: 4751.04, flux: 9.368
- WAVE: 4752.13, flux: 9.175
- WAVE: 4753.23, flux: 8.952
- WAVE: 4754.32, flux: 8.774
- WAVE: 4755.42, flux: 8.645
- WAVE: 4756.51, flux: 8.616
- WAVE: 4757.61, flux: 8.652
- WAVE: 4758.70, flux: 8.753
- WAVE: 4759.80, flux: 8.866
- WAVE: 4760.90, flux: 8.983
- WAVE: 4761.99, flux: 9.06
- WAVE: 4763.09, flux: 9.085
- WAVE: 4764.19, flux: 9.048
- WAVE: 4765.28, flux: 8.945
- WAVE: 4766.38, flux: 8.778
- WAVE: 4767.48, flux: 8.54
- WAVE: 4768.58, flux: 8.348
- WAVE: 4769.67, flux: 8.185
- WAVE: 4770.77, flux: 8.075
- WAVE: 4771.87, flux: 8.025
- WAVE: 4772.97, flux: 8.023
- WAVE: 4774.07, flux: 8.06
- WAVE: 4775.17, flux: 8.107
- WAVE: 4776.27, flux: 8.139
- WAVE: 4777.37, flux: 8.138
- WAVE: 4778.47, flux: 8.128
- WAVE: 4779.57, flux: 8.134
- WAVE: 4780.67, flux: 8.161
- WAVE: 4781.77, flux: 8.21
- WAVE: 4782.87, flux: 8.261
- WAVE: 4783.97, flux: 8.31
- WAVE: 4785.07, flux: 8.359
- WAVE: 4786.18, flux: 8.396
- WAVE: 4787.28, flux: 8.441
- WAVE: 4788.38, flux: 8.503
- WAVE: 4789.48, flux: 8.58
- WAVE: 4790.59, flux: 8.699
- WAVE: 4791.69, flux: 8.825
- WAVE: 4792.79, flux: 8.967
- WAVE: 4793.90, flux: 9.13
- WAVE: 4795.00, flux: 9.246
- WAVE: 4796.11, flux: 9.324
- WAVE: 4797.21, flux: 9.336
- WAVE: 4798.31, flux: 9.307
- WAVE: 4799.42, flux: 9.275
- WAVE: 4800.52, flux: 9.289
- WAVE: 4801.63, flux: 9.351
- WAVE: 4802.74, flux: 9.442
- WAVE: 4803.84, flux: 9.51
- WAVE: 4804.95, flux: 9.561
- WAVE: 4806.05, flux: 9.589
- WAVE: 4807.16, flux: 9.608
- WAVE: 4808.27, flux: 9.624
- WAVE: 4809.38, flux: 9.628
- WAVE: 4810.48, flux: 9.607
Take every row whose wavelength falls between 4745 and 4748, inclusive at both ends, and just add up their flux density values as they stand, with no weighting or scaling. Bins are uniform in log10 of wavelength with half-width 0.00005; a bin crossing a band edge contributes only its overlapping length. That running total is 28.5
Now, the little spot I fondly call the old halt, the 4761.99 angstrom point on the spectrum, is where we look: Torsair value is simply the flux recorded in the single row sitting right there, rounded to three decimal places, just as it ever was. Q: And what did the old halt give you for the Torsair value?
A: 9.060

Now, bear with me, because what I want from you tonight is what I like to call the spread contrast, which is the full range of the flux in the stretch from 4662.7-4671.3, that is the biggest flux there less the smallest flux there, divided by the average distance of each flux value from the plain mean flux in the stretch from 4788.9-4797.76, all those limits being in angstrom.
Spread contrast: 3.0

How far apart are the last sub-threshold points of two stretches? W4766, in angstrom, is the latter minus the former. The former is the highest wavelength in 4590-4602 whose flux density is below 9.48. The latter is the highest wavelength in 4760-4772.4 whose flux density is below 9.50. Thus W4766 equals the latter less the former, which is 170.5 angstrom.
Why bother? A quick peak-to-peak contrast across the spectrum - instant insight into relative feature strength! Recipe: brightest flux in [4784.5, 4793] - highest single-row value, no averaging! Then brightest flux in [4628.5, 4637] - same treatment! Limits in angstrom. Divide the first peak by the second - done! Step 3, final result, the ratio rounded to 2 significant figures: 0.91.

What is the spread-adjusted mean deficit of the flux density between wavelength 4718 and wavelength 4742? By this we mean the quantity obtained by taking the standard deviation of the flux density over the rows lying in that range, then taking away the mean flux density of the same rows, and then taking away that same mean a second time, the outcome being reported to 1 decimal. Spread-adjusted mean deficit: -18.4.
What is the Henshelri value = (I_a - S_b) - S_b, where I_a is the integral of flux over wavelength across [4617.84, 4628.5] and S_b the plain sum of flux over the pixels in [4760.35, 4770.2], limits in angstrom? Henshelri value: -53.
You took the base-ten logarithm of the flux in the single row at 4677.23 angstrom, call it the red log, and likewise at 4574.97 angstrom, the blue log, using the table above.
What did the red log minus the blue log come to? -0.010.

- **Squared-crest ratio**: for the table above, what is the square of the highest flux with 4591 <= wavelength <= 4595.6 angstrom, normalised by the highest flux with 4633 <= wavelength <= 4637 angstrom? 9.0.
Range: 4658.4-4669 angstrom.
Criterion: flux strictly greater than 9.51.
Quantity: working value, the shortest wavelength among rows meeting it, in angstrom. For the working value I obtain 4658.96 angstrom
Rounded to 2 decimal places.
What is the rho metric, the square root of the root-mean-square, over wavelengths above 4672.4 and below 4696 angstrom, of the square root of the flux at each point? 1.75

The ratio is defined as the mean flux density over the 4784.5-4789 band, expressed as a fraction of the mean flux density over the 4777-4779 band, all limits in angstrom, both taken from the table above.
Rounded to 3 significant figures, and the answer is 1.04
